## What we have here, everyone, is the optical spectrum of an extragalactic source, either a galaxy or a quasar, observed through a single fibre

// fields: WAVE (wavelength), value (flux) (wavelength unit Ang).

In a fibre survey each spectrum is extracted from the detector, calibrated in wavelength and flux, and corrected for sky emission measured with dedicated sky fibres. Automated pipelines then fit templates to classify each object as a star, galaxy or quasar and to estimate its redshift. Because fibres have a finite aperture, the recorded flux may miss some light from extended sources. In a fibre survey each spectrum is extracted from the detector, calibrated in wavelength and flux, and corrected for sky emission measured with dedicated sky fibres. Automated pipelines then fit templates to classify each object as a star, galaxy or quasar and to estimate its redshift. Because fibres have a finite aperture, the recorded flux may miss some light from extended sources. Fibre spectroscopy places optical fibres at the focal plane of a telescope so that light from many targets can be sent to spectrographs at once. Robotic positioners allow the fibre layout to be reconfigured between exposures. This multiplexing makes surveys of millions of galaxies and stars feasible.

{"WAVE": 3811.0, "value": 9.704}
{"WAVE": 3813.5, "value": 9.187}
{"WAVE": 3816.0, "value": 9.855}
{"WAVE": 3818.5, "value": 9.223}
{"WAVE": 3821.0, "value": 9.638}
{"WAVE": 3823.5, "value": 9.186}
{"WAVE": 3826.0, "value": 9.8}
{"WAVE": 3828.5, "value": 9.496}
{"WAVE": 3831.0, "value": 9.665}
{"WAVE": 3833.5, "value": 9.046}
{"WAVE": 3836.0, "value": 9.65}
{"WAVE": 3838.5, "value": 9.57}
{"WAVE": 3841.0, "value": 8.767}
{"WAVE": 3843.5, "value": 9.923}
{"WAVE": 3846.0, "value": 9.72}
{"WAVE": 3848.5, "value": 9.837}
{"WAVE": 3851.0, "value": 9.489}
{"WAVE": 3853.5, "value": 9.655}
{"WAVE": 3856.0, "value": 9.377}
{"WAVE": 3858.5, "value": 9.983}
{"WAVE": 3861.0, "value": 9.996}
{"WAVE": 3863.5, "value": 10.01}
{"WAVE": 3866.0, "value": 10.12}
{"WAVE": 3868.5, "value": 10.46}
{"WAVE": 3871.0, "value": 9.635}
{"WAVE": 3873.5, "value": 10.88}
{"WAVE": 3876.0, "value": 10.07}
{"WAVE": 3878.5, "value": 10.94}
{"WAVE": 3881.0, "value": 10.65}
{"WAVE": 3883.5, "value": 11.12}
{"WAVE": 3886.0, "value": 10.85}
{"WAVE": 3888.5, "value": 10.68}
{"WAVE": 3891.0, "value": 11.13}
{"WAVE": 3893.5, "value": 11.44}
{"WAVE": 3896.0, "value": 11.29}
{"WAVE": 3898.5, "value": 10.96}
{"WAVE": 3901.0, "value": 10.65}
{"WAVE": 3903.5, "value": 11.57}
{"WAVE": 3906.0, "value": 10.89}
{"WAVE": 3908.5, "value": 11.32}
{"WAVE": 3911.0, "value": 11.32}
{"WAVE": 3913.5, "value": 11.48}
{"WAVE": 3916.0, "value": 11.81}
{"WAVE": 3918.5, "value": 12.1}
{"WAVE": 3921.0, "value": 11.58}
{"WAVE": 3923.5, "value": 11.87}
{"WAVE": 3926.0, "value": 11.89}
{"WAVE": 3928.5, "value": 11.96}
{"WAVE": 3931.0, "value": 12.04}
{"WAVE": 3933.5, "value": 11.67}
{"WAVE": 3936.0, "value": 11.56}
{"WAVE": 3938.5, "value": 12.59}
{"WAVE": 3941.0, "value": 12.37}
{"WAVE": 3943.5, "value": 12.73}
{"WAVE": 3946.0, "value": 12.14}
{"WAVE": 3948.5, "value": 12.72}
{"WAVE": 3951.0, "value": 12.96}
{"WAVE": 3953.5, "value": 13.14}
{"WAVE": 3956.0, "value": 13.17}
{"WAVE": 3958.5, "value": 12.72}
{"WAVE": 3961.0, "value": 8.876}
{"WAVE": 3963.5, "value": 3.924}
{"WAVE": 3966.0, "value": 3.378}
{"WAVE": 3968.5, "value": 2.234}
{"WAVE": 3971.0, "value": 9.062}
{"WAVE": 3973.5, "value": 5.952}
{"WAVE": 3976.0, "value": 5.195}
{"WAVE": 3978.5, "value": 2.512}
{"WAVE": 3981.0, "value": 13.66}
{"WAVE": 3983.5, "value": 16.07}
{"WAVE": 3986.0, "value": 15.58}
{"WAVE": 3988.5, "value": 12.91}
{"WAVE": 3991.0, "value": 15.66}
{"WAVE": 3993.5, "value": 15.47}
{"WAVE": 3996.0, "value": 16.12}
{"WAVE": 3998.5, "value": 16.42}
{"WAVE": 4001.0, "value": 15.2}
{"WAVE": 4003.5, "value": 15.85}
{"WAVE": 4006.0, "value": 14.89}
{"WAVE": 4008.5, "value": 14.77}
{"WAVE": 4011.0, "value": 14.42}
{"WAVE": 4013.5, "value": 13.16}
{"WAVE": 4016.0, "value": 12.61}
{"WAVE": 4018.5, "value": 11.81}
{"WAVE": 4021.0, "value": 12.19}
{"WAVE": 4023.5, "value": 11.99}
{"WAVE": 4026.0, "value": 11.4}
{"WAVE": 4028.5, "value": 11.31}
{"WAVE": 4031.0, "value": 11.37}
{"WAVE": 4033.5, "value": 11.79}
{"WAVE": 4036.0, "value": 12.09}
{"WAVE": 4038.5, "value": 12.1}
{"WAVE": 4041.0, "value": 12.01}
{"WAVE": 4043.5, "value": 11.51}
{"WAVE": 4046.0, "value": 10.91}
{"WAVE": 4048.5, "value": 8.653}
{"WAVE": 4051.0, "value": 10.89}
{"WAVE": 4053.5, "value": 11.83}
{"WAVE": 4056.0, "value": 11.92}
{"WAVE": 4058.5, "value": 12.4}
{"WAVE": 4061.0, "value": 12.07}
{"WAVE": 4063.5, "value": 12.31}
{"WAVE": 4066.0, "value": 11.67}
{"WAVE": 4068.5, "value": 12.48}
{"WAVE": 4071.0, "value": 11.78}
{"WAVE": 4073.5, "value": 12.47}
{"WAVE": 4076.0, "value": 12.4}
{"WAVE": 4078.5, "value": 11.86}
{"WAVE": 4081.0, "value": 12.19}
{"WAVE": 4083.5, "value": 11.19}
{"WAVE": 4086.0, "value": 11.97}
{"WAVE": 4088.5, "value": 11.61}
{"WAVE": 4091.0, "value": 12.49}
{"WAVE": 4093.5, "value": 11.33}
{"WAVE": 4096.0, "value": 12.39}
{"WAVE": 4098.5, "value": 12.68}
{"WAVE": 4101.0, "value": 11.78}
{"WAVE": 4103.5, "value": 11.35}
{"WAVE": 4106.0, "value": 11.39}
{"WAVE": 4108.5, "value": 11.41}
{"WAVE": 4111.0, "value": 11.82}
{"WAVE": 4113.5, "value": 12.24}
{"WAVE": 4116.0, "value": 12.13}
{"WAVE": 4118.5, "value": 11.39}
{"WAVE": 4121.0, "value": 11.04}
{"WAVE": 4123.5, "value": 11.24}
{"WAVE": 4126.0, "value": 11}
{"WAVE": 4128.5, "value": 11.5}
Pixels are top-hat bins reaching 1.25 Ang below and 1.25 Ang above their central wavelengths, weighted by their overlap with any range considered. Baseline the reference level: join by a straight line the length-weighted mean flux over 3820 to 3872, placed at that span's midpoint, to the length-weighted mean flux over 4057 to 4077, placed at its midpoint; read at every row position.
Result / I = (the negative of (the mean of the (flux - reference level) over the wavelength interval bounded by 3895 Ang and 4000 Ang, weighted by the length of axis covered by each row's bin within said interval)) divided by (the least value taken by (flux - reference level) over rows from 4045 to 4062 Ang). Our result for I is 0.1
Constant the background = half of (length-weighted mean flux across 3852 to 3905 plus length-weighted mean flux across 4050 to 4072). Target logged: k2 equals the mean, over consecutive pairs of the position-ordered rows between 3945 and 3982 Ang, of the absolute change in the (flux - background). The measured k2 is 2.6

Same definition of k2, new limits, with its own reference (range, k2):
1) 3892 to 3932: 0.3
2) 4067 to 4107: 0.6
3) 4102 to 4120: 0.3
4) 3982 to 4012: 0.9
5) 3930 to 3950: 0.5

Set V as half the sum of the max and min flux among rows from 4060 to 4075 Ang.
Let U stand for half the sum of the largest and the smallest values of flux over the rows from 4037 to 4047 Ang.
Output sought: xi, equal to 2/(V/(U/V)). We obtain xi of 0.16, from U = 11.5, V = 12.1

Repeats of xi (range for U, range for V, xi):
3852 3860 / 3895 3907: 0.16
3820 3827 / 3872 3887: 0.17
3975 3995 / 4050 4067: 0.14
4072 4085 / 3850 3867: 0.25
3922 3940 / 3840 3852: 0.28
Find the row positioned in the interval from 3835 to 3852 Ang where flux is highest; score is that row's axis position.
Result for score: 3843.5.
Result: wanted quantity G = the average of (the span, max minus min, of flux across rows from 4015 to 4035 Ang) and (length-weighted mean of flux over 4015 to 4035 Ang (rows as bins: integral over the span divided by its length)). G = 6.55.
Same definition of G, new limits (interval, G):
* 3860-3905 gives 6.32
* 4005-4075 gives 9.16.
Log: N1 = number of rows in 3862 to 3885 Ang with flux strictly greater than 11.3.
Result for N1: 0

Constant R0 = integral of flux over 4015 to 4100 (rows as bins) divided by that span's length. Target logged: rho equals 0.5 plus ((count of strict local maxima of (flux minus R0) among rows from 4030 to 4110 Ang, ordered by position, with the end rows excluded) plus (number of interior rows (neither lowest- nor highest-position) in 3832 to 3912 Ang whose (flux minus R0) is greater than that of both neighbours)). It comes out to 19.5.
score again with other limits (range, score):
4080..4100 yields 4098.5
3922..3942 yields 3938.5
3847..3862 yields 3861.0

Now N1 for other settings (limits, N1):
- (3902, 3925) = 8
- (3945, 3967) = 6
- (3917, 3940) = 9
